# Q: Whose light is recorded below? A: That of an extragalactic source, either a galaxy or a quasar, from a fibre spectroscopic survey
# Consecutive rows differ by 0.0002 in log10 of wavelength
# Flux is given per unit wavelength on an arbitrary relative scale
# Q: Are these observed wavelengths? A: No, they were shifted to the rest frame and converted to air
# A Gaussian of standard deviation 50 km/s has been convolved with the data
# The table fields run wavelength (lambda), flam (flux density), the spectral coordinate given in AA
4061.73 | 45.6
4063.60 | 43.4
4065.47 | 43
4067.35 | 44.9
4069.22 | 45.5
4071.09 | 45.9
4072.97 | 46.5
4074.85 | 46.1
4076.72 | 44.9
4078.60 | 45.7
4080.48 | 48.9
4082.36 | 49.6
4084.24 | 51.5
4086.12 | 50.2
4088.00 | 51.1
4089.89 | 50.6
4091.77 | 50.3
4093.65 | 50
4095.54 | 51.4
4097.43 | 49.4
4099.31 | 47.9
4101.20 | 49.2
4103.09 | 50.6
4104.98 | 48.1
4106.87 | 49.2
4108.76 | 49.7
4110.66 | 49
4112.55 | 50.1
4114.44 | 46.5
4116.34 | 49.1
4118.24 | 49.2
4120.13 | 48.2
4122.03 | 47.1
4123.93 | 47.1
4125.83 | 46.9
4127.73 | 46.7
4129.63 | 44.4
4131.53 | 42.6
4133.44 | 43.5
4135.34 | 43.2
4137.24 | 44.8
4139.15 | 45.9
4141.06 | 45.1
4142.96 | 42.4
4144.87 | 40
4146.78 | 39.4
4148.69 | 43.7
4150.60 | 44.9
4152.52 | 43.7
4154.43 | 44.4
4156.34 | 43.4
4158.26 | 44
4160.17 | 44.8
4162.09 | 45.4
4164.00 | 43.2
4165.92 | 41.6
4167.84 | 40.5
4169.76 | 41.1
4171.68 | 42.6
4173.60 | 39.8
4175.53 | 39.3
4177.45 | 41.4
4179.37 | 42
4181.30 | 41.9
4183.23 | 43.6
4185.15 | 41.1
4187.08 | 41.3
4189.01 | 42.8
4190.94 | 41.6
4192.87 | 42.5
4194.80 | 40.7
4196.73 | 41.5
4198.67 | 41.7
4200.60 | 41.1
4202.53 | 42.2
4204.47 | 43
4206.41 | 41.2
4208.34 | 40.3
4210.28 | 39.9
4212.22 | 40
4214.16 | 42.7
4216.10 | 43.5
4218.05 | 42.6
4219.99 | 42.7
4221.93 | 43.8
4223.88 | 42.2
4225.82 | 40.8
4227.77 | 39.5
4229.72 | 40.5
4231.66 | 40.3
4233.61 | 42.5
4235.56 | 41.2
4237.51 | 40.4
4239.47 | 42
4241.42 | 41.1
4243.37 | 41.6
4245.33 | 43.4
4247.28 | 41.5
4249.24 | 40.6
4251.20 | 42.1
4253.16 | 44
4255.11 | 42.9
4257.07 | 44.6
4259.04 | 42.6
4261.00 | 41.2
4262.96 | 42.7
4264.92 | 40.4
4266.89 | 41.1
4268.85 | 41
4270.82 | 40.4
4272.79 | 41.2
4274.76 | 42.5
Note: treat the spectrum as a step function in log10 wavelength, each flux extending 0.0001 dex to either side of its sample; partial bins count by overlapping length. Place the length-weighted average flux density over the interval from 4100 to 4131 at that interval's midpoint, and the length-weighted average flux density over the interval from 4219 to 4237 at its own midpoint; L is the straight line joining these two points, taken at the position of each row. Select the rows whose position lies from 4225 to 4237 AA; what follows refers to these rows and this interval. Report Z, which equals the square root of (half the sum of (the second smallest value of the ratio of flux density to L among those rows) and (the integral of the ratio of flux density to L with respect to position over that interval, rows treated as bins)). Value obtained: 2.5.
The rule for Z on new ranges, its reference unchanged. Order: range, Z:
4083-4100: 3.0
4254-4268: 2.8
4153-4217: 5.6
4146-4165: 3.1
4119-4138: 3.1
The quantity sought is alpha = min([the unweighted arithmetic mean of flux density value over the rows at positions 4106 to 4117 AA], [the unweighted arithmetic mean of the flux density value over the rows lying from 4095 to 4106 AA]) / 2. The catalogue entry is 24.5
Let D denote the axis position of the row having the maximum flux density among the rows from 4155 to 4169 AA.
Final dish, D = 4162.09 AA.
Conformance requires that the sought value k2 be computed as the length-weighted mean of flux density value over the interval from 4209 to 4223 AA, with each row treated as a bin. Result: 42.1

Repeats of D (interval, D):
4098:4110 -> 4103.09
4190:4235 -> 4221.93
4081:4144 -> 4084.24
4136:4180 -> 4139.15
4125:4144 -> 4125.83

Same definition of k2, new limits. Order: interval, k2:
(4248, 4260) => 42.7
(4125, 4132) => 45.3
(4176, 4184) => 42.0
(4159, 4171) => 42.8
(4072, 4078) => 45.8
